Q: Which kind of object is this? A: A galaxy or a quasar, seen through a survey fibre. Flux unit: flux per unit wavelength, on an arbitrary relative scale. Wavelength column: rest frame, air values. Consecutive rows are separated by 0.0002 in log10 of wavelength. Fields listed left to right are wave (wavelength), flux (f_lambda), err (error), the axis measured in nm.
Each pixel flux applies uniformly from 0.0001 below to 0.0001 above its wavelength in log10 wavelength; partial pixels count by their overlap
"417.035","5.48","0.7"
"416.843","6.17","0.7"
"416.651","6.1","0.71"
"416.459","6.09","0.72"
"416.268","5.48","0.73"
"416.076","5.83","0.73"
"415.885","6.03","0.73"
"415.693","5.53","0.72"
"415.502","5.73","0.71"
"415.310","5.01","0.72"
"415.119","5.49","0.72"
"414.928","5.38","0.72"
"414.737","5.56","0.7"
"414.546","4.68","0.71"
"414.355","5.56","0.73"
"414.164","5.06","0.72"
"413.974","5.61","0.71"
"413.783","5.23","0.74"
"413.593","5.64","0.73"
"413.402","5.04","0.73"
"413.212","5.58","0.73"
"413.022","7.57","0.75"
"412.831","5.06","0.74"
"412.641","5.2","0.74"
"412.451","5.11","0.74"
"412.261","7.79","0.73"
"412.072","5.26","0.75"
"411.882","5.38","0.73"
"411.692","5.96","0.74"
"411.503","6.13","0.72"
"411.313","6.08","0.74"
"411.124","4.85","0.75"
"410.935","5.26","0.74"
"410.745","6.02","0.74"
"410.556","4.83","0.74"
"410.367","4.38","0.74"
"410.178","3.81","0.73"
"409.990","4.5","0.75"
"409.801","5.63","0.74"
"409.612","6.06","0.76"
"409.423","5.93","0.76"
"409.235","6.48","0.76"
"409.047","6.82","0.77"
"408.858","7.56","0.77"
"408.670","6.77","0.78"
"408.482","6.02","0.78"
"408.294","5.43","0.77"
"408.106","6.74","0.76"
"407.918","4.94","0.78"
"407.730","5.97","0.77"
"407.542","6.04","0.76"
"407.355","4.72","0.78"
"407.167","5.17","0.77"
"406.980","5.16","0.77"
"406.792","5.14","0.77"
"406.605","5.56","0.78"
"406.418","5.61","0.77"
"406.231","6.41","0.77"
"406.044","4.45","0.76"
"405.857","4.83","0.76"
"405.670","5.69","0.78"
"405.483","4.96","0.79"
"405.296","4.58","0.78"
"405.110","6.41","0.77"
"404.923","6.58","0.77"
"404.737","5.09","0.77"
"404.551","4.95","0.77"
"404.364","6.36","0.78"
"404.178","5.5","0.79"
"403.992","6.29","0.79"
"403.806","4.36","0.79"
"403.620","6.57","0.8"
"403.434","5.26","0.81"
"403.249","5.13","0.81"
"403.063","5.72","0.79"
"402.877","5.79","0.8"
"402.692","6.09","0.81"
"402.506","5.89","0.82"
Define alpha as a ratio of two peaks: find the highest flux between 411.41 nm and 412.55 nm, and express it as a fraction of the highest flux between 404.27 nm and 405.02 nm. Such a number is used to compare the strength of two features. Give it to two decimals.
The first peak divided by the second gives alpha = 1.18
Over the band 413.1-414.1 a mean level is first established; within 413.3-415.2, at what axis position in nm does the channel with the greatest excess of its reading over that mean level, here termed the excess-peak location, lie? 413.593 nm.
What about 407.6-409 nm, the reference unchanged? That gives 408.858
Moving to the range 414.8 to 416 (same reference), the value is 415.885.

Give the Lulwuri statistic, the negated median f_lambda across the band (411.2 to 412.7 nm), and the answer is -5.67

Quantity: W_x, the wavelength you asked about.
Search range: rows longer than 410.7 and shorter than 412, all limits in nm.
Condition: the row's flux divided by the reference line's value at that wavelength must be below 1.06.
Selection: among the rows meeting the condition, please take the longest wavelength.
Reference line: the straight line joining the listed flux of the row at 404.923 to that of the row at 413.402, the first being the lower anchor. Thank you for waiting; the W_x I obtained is 411.882 nm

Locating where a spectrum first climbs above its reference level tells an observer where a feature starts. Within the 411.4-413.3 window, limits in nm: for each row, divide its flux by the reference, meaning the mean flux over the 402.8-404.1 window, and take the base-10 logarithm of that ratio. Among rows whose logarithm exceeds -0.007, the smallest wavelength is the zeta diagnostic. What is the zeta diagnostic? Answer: 411.503 nm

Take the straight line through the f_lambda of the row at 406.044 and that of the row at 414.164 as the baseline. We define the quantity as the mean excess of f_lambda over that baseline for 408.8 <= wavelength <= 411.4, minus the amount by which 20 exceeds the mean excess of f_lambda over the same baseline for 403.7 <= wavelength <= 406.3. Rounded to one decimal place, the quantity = -18.1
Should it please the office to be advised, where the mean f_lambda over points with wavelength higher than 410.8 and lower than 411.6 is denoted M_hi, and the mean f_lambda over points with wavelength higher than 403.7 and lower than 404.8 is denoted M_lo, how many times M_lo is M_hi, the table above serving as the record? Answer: 1.03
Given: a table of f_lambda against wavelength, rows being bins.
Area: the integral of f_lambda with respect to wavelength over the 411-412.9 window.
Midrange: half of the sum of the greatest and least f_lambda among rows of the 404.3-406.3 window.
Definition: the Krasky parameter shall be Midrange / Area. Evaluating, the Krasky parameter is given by 0.51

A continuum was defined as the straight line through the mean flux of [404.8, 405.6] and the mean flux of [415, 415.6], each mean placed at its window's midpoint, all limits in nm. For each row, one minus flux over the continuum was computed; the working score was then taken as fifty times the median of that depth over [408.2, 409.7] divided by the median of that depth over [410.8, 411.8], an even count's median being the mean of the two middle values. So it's 77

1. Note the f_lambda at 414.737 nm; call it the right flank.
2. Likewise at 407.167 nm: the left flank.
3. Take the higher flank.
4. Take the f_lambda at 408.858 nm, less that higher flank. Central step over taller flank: 2.0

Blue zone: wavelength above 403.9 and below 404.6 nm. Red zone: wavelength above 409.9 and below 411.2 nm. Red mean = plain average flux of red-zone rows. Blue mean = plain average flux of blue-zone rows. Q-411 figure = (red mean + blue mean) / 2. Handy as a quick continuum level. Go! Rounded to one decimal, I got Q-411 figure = 5.3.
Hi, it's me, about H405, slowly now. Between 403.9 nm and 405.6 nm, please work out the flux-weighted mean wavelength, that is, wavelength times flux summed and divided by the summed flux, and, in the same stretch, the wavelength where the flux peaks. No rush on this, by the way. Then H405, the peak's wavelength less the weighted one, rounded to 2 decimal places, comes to 0.21 nm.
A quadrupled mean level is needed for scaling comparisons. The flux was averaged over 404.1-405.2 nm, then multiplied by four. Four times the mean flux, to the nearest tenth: 23.3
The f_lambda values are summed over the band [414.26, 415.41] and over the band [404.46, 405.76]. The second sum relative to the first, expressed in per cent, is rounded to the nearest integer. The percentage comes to 121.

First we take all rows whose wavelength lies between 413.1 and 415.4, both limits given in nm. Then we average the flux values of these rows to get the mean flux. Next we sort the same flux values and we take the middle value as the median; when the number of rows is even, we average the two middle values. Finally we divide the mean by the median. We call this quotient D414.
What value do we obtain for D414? 0.98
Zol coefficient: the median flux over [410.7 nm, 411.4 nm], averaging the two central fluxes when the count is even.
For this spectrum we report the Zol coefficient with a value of 5.64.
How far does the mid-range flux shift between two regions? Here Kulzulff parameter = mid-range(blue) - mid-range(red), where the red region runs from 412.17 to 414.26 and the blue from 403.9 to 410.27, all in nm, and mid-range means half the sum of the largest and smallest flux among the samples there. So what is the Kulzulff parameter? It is -0.7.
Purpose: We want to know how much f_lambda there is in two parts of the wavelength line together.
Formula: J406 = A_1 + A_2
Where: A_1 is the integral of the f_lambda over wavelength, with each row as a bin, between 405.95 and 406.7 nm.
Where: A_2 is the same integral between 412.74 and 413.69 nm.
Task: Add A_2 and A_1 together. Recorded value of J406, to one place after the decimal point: 9.6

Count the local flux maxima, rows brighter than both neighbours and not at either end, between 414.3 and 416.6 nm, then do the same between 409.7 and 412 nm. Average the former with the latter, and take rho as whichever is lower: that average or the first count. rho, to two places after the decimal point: 3.00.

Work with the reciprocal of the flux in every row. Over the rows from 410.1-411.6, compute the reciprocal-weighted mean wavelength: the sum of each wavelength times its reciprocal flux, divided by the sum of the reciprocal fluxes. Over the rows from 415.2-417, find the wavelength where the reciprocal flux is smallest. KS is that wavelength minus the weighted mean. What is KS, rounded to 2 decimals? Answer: 6.06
